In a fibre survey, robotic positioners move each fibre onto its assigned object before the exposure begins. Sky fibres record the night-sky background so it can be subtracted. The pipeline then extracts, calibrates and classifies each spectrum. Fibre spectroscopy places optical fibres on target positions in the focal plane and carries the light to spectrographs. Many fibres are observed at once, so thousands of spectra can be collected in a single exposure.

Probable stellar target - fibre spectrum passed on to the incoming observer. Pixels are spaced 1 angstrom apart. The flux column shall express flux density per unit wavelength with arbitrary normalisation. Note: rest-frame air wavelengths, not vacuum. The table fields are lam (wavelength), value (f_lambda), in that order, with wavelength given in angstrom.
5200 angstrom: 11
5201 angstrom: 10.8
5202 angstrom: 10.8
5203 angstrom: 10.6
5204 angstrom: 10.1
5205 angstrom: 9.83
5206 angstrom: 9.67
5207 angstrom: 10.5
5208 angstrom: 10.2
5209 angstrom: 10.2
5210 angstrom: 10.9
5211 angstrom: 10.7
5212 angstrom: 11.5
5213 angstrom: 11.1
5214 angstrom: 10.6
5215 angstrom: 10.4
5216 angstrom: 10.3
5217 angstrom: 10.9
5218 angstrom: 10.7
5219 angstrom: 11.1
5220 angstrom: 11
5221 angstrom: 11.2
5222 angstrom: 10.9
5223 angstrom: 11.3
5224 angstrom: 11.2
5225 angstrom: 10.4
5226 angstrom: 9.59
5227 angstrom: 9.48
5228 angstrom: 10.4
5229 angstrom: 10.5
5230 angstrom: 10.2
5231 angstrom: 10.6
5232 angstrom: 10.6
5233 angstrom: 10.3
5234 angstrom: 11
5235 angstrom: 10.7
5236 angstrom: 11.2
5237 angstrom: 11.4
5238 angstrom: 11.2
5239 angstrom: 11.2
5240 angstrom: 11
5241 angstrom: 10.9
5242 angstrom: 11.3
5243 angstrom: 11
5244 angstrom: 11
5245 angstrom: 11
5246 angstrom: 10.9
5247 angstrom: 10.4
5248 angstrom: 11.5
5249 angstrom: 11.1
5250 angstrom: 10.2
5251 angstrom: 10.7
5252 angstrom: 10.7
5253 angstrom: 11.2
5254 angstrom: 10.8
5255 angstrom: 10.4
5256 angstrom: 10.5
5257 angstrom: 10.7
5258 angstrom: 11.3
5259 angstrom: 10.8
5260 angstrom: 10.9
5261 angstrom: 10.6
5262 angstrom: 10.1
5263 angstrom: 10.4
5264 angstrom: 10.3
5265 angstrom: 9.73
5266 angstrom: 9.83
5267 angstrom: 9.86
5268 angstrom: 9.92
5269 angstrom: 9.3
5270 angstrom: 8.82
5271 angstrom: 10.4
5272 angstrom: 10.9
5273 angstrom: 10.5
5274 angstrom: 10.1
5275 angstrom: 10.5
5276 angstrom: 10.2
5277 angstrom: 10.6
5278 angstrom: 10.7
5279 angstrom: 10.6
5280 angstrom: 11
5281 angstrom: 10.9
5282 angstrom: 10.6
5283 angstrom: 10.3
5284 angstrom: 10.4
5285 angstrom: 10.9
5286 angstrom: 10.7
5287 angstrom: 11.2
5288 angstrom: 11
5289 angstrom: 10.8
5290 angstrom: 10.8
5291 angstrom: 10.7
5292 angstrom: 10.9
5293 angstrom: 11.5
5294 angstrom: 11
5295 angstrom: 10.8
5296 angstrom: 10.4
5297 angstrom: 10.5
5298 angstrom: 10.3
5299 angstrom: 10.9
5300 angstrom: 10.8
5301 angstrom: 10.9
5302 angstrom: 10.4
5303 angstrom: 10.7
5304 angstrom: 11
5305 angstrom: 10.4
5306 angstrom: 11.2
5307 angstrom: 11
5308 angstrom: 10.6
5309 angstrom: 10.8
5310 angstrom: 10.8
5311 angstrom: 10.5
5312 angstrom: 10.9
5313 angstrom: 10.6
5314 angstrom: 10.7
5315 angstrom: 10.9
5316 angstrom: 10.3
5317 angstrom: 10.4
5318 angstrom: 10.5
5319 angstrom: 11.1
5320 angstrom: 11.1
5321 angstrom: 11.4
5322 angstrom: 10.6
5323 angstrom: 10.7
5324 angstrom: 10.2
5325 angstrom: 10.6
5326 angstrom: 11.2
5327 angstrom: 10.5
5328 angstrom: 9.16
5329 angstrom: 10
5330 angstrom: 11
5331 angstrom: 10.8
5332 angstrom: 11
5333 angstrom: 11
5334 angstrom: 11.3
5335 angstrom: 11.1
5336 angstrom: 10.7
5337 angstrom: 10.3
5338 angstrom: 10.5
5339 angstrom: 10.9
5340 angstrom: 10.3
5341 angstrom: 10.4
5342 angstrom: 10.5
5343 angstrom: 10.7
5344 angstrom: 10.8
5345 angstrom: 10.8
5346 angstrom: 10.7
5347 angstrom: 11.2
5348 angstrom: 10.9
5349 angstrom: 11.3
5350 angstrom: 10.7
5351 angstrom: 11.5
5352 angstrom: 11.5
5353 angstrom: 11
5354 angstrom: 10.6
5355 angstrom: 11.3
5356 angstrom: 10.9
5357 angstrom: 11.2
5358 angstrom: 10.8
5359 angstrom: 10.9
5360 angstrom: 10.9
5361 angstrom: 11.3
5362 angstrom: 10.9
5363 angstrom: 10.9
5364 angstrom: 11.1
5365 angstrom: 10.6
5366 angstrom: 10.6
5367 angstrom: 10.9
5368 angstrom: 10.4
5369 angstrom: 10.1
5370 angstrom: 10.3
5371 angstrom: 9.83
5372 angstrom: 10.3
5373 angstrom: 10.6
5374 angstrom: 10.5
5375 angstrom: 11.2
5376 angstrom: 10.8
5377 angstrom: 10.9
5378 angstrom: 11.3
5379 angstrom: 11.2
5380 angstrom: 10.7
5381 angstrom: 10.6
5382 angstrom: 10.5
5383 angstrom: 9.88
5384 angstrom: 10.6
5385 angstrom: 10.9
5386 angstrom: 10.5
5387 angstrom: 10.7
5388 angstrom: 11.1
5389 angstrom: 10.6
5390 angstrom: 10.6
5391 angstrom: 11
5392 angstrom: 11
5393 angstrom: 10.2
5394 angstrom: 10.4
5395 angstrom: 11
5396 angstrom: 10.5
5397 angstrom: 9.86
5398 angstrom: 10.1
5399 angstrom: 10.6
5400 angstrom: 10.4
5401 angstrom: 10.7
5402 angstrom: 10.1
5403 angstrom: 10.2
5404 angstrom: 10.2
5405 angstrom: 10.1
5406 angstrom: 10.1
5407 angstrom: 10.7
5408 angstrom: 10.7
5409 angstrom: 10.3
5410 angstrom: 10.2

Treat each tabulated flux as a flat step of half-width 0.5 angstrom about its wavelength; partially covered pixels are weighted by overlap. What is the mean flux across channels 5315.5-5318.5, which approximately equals 10.4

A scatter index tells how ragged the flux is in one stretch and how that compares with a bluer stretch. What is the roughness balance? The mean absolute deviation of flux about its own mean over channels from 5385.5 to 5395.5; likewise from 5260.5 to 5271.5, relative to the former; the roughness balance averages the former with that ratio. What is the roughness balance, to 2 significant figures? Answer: 0.90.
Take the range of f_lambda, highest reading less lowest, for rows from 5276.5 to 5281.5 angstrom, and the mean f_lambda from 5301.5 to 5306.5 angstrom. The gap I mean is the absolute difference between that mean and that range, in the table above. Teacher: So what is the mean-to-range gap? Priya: 10.3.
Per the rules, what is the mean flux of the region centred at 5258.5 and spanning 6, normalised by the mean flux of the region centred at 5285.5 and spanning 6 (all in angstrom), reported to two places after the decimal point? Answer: 1.00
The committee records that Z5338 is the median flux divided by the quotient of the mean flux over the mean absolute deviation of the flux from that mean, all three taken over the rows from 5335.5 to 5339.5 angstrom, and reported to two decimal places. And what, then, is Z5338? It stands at 0.20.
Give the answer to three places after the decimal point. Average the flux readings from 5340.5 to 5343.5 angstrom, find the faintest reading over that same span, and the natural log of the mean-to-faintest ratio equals 0.013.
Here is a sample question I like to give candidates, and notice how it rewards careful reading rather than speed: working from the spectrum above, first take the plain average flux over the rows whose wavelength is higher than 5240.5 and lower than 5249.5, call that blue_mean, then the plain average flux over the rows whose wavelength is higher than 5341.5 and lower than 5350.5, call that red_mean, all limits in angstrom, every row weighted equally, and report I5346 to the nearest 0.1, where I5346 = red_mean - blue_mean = -0.2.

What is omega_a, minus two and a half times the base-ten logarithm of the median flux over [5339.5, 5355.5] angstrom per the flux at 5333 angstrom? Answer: 0.020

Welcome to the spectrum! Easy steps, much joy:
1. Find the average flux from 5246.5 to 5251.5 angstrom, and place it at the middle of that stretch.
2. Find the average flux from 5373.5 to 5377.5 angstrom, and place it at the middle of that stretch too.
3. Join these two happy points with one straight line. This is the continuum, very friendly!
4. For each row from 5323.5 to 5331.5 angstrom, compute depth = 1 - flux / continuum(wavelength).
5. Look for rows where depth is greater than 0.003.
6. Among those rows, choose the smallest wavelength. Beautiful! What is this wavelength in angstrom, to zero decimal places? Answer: 5324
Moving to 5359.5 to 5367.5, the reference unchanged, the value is 5365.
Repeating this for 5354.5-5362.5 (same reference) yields 5358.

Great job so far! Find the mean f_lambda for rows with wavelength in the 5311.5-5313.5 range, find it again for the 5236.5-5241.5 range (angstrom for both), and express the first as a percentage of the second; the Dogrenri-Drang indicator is 96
